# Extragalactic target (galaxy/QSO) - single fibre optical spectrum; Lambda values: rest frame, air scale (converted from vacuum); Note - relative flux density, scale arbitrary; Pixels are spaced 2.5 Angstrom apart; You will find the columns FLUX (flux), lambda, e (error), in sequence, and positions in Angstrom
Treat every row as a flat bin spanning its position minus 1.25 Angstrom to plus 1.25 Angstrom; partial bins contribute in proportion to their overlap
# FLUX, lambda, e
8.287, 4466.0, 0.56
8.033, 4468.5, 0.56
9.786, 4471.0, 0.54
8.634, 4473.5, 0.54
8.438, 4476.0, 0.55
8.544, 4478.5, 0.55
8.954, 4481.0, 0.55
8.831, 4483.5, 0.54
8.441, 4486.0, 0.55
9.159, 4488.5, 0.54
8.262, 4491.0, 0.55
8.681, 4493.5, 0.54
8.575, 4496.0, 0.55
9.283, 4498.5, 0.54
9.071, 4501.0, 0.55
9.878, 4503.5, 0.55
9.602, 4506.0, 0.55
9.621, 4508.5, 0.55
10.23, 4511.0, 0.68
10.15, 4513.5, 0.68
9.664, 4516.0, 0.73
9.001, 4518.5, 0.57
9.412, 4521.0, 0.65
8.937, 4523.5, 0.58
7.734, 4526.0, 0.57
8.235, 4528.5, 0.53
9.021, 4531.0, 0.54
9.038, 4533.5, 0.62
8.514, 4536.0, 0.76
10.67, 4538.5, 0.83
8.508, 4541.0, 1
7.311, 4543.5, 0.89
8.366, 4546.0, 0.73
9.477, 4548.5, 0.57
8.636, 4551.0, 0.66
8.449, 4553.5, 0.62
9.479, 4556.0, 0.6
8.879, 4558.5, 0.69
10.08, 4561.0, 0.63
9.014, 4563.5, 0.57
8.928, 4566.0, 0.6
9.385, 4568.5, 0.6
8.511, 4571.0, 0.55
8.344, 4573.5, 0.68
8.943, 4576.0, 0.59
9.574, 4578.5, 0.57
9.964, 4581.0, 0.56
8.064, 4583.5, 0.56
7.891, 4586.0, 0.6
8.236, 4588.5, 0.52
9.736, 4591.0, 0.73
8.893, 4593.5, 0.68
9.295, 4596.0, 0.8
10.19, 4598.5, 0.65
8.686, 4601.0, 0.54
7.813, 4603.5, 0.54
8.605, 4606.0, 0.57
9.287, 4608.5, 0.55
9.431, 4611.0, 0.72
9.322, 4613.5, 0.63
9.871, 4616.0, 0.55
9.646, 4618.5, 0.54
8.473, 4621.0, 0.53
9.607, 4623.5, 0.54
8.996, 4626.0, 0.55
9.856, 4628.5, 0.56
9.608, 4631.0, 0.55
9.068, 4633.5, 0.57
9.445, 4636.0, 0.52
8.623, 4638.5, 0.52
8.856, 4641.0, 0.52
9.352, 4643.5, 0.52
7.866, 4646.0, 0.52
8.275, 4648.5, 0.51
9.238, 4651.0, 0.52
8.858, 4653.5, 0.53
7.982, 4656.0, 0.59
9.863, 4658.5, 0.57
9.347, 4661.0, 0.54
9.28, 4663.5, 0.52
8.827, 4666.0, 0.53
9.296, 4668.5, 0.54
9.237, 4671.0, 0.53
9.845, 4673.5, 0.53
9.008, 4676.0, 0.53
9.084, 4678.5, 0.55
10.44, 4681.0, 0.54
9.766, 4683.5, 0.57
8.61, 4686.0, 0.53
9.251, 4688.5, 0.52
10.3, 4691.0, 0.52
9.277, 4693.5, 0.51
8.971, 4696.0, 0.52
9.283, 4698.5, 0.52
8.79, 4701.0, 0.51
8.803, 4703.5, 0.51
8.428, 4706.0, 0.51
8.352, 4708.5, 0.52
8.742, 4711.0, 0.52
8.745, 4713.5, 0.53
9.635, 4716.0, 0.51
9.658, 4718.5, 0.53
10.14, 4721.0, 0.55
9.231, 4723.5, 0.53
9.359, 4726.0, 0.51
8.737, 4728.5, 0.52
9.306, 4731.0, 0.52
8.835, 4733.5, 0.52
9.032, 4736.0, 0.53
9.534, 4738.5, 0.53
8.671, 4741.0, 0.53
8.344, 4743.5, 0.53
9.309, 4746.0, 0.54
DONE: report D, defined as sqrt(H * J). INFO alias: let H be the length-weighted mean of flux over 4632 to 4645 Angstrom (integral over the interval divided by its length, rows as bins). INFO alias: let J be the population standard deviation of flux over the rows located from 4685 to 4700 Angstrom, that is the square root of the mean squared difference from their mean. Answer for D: 2.2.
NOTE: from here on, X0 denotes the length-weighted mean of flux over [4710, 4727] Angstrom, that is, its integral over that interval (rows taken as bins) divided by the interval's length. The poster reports 9.37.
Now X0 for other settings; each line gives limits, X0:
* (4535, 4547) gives 8.68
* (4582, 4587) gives 8.08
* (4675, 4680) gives 9.12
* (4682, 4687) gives 9.28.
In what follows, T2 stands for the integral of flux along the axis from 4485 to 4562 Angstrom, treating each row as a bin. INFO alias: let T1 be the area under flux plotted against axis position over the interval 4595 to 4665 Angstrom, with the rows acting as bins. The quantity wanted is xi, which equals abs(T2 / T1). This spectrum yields 1.1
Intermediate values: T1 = 637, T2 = 696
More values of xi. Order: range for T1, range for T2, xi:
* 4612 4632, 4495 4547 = 2.5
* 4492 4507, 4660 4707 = 3.2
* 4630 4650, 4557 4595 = 1.9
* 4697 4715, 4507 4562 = 3.2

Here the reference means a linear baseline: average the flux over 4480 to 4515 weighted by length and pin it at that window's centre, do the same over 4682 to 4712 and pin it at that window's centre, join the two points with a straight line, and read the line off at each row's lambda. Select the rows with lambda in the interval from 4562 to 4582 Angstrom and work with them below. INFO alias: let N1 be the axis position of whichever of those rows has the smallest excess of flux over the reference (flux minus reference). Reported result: 4573.5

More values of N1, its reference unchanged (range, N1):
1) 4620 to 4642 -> 4621.0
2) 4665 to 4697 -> 4686.0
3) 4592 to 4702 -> 4603.5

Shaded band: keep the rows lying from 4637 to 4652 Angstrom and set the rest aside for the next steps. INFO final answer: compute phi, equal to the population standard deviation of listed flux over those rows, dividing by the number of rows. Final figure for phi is 0.52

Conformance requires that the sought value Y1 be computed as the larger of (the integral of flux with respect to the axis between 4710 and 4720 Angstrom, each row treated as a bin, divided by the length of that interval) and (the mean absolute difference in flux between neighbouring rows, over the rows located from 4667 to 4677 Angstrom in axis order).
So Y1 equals 9.23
